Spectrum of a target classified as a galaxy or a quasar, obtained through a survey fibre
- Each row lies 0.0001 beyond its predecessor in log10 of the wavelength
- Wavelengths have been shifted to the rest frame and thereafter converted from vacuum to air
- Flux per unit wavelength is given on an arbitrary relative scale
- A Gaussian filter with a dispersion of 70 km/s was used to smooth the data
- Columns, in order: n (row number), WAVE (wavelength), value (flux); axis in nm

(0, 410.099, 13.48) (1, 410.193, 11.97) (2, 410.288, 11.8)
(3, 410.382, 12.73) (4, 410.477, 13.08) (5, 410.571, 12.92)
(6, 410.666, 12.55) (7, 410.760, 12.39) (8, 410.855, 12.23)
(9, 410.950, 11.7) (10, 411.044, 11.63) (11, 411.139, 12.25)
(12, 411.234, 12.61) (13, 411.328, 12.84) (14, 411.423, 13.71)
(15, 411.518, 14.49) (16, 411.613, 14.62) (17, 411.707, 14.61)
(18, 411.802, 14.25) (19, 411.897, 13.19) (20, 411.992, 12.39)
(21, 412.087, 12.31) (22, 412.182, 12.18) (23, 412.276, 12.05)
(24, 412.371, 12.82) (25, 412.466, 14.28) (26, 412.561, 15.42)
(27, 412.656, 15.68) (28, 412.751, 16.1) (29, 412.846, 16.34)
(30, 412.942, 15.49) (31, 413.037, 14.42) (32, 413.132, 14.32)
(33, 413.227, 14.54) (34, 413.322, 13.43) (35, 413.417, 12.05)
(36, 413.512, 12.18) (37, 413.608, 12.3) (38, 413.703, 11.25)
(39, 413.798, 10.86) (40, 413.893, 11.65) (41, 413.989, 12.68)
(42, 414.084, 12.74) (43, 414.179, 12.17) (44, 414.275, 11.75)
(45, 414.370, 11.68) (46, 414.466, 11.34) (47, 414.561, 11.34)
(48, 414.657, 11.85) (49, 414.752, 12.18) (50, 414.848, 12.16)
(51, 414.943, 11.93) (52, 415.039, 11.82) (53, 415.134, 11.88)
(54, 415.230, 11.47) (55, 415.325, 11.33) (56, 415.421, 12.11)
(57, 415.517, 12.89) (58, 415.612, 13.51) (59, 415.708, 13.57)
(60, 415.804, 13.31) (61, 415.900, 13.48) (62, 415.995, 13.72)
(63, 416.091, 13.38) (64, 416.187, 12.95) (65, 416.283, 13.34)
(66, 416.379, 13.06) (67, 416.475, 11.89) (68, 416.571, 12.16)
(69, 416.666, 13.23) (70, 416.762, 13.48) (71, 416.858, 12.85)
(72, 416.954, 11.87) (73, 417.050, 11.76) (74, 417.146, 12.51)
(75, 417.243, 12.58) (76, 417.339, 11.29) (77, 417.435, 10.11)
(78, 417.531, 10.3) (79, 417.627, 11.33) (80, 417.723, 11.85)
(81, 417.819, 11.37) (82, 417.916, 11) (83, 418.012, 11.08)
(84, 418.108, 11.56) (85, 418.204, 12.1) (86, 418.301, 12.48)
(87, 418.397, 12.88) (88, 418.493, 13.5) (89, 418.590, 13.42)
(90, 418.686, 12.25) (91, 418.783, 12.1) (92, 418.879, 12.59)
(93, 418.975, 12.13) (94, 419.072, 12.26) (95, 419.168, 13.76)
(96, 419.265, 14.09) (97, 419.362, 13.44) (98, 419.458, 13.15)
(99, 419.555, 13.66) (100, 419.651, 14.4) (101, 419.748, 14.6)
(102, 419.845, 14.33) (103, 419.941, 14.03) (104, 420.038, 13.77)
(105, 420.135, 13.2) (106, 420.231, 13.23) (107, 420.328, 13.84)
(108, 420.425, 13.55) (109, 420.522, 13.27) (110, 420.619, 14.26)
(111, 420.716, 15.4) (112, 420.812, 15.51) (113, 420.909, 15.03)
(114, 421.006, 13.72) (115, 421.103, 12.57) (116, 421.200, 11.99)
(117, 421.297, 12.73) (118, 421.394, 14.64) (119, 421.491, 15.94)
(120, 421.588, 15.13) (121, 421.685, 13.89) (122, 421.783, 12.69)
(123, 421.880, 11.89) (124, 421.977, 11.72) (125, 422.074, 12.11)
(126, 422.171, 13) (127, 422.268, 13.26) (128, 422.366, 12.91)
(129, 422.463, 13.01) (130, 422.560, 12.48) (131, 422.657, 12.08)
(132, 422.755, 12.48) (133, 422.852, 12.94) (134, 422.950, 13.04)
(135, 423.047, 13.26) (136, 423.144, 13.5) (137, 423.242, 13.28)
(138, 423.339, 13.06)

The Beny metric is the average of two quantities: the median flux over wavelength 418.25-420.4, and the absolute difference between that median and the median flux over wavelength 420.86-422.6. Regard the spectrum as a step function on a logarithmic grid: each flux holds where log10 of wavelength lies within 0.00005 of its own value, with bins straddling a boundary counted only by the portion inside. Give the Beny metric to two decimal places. 6.95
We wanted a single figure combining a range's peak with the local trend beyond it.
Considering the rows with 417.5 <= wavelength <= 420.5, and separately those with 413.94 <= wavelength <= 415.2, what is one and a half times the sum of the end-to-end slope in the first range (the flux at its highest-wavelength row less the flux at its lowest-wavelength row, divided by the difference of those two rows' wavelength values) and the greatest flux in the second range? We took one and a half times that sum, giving 21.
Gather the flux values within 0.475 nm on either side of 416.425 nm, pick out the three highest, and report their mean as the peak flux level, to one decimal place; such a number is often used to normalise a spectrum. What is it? 13.5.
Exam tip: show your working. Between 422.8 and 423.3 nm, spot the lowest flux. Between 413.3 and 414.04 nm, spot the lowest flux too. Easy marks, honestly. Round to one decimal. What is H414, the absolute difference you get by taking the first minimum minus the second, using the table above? 2.1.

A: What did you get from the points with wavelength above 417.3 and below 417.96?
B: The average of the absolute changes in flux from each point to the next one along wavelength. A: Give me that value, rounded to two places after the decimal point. 0.63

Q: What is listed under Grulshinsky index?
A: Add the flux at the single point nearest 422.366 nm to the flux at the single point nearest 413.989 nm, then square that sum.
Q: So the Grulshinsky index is 655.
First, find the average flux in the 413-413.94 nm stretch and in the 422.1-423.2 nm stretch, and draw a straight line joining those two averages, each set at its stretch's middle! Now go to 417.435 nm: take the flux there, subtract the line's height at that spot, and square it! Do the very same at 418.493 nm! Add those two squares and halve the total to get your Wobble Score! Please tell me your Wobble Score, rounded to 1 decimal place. 3.8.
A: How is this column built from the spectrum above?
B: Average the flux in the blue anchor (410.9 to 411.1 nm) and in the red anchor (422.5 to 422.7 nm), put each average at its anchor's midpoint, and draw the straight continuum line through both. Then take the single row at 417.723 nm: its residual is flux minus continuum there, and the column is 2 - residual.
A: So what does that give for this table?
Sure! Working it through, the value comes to 2.2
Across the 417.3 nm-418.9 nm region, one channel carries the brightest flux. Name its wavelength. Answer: 418.493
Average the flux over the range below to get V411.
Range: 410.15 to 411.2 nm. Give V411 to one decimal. 12.3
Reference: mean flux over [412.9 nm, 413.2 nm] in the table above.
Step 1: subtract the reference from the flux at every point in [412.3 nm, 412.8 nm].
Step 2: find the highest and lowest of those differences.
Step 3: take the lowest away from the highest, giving 3.3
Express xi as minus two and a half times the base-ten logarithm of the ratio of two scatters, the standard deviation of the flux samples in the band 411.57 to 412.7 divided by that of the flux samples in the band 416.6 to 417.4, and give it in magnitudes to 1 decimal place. -0.6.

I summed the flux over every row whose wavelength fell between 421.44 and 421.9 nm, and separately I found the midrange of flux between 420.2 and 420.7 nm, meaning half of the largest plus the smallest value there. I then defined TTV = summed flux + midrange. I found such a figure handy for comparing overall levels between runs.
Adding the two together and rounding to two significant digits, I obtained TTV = 83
